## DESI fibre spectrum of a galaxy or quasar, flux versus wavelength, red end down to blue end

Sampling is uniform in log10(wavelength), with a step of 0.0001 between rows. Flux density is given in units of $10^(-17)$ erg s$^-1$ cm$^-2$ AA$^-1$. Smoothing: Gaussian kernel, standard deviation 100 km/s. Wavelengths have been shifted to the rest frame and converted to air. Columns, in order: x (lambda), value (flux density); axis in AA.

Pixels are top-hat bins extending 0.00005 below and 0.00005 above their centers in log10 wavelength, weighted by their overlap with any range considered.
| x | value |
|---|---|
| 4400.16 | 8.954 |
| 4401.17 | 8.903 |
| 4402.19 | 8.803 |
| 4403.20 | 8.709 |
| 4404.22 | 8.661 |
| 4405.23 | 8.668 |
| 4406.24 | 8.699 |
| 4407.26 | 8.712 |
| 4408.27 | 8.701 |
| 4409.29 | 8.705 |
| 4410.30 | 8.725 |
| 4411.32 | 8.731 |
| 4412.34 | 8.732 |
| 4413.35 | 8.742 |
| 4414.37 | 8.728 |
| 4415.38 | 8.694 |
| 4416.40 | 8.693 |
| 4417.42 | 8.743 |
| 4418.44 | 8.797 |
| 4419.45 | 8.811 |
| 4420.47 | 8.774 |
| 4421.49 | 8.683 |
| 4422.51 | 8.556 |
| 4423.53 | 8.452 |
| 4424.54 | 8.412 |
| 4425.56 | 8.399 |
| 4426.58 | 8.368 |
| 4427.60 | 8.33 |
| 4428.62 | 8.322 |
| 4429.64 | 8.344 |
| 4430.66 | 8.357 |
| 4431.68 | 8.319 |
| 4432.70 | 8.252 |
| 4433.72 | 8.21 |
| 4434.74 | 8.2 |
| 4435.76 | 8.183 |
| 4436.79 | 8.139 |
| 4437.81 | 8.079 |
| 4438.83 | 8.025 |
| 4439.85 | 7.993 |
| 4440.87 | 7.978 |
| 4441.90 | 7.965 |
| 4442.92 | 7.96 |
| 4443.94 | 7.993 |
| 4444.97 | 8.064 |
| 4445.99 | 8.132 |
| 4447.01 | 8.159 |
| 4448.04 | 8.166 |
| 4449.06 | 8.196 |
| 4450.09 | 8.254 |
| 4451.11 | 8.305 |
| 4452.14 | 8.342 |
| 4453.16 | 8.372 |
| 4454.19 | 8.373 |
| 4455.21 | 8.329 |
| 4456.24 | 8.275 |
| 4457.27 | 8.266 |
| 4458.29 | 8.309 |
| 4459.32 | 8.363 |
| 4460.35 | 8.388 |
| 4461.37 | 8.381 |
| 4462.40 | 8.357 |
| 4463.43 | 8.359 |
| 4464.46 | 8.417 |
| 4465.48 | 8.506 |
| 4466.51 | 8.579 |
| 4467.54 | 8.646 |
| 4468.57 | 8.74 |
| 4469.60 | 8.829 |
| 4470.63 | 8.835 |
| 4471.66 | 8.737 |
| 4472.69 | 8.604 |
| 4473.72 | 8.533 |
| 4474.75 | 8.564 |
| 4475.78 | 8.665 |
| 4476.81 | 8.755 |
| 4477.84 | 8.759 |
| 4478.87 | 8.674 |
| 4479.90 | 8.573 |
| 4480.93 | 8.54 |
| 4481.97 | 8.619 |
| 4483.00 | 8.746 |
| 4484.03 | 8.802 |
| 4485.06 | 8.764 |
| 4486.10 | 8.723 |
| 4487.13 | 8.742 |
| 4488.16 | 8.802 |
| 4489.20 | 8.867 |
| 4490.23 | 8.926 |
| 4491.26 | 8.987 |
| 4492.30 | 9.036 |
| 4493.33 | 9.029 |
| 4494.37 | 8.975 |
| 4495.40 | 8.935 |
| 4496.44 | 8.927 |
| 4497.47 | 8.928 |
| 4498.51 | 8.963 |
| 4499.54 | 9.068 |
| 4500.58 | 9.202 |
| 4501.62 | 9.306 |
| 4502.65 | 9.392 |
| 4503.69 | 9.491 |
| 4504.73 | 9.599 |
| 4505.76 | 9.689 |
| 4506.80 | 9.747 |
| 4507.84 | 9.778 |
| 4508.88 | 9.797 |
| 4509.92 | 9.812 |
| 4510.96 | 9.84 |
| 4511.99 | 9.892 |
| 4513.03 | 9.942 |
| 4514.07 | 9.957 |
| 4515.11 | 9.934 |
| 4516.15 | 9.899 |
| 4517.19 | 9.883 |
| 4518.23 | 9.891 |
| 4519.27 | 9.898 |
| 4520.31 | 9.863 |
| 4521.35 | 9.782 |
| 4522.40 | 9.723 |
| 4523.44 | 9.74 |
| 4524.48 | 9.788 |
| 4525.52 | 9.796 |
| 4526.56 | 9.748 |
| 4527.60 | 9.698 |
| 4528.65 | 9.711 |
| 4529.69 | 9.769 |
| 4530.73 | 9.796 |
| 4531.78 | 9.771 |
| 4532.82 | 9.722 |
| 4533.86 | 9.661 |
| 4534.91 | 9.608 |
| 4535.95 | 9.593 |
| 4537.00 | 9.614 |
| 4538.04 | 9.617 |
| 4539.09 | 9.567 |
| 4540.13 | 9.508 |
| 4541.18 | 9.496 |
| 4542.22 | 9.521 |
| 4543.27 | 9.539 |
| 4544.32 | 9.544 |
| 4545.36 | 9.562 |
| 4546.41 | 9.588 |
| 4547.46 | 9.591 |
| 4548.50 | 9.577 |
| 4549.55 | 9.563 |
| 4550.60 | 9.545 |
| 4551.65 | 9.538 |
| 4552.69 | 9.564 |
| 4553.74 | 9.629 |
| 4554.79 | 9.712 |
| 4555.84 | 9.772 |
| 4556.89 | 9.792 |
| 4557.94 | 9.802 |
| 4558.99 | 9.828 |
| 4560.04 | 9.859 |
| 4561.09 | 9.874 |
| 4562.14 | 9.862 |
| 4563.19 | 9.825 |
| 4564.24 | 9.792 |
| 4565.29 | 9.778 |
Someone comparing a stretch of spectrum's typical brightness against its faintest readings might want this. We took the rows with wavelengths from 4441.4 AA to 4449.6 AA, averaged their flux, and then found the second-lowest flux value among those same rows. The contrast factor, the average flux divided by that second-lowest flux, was 1.014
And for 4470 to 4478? 1.014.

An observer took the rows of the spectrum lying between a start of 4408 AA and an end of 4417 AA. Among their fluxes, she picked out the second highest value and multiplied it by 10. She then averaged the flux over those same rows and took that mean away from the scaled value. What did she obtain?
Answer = 78.6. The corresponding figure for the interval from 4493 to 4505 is 85.8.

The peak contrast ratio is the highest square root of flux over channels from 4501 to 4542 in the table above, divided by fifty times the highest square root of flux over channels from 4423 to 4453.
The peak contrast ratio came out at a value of 0.0217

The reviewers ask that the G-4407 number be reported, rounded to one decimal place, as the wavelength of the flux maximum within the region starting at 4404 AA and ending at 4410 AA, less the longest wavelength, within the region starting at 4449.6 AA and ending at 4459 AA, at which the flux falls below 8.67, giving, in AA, -51.0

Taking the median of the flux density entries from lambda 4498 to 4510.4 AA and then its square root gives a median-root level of 3.09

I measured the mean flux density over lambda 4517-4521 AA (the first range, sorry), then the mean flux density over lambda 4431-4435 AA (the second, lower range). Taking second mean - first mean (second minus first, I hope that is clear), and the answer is -1.6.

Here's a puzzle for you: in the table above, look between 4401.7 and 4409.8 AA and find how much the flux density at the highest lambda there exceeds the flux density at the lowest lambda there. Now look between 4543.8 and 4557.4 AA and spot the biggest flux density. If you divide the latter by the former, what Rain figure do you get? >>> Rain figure -100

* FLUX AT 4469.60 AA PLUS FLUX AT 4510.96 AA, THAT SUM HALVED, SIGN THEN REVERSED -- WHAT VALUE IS -9.33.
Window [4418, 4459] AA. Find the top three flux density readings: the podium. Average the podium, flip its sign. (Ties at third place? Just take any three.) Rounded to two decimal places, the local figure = -8.79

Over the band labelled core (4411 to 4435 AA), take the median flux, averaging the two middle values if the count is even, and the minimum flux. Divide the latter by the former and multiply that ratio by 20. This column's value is 19.3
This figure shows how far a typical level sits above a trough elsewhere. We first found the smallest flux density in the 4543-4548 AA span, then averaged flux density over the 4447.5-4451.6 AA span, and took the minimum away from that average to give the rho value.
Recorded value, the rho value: -1.31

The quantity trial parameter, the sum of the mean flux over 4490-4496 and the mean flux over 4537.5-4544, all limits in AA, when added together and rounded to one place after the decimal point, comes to 18.5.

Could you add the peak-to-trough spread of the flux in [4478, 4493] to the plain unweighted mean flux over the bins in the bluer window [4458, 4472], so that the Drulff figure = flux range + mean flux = 9.03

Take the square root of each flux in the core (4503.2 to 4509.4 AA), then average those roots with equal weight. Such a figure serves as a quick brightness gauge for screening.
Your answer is 3.11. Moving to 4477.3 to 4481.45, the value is 2.94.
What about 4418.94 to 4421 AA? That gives 2.97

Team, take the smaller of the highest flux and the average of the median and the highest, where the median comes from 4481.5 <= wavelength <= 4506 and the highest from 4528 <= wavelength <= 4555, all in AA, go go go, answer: 9.37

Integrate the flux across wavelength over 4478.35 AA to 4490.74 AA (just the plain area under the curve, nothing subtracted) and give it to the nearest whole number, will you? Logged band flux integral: 108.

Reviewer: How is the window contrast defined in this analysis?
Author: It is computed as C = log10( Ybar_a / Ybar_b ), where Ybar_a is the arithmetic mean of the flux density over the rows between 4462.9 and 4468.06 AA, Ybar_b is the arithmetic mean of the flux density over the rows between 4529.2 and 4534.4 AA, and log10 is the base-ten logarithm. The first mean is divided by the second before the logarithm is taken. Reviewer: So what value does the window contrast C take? -0.059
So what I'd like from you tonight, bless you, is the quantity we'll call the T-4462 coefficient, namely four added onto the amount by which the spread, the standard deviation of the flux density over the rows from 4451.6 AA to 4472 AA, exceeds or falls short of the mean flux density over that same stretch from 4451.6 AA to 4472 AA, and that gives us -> -4.3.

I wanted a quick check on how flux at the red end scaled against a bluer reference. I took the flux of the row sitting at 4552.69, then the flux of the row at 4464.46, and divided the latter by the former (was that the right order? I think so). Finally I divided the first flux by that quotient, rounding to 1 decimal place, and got 10.9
